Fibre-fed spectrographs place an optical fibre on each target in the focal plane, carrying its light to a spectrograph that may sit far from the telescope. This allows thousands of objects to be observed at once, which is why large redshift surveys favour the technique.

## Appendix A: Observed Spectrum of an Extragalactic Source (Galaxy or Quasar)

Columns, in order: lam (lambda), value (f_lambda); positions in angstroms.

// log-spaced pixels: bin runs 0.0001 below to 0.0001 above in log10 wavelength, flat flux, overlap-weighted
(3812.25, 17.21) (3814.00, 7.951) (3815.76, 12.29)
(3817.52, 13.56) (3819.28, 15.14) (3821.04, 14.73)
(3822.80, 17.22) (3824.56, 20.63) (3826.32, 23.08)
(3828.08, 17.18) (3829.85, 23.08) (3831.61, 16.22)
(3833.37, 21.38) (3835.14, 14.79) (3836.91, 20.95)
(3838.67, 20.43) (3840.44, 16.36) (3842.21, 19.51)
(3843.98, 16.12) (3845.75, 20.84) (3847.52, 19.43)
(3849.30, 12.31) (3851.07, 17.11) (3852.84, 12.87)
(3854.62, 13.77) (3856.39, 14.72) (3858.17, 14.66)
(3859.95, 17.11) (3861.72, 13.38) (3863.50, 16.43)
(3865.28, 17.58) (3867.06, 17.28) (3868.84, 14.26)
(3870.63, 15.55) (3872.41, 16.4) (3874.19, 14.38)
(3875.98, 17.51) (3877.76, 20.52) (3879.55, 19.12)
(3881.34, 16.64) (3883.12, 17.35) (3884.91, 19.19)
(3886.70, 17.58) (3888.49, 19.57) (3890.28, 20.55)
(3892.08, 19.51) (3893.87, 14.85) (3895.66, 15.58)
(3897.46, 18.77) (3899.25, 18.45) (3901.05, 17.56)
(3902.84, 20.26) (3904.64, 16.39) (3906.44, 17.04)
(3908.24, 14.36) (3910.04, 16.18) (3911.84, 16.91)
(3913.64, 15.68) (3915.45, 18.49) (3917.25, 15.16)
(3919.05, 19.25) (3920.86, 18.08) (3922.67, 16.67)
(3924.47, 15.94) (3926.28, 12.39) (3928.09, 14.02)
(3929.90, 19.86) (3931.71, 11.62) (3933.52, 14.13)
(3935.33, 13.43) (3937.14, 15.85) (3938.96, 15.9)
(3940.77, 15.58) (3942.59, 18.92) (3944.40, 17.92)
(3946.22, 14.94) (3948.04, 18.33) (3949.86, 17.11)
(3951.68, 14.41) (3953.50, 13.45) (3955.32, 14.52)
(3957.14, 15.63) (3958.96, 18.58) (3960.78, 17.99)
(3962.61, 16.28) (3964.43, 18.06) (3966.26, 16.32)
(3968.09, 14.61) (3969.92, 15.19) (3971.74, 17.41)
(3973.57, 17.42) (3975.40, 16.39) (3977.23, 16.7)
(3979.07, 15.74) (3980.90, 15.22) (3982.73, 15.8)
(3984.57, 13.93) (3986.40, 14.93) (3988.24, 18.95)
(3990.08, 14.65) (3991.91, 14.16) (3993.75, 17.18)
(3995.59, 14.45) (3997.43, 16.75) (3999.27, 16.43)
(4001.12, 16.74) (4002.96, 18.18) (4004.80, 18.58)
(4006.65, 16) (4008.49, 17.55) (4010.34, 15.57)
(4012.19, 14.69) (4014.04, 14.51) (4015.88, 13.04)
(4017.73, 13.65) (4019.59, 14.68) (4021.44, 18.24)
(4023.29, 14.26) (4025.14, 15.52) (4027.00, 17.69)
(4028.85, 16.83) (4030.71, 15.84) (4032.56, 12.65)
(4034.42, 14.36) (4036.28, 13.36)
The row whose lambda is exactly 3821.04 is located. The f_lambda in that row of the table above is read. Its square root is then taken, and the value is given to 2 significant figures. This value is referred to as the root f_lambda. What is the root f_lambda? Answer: 3.8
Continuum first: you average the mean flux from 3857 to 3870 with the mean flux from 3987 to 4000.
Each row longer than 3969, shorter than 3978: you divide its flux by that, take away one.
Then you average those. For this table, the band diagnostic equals 0.04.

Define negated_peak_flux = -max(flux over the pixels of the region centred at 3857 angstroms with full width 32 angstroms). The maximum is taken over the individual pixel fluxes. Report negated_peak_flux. -20.8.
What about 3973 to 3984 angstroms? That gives -17.4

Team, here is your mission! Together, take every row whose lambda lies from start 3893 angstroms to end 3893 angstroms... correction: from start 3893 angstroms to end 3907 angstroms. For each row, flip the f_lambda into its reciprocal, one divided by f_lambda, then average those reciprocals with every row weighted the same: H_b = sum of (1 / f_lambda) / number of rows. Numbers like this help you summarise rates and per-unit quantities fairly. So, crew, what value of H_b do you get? 0.0581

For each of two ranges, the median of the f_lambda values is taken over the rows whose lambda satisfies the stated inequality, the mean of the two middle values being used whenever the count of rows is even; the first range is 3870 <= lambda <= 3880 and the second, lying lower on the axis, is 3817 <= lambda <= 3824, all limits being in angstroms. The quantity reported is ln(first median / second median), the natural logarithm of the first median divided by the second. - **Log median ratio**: 0.13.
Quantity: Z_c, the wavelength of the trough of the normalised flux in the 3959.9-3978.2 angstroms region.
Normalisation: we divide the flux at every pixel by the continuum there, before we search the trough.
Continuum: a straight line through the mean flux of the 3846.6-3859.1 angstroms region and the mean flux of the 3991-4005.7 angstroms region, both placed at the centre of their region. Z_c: 3968.09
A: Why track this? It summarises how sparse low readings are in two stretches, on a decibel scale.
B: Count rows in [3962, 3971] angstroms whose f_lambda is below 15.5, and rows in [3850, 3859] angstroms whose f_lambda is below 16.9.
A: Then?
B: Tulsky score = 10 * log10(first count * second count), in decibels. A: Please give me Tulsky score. 9.0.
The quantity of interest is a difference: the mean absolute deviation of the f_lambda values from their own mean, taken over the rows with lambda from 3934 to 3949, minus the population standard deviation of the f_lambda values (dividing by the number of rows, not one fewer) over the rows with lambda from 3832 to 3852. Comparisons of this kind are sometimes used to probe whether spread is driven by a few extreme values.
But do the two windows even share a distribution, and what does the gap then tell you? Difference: -1.3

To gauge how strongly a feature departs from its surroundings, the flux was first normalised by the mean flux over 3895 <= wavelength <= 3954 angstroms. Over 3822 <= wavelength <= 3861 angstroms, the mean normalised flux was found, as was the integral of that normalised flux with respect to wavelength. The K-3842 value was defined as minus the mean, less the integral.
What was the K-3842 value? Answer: -43.3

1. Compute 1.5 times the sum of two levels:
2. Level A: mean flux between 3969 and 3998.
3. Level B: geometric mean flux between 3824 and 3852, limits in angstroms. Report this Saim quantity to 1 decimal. 51.6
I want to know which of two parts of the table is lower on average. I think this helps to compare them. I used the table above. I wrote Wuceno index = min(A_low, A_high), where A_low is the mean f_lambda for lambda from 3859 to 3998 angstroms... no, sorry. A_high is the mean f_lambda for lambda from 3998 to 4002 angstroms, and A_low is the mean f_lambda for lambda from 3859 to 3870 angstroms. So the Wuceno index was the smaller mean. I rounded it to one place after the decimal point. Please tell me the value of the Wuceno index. 16.0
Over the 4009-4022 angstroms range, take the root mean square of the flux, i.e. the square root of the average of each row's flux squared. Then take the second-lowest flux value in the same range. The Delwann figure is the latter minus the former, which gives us -1.3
